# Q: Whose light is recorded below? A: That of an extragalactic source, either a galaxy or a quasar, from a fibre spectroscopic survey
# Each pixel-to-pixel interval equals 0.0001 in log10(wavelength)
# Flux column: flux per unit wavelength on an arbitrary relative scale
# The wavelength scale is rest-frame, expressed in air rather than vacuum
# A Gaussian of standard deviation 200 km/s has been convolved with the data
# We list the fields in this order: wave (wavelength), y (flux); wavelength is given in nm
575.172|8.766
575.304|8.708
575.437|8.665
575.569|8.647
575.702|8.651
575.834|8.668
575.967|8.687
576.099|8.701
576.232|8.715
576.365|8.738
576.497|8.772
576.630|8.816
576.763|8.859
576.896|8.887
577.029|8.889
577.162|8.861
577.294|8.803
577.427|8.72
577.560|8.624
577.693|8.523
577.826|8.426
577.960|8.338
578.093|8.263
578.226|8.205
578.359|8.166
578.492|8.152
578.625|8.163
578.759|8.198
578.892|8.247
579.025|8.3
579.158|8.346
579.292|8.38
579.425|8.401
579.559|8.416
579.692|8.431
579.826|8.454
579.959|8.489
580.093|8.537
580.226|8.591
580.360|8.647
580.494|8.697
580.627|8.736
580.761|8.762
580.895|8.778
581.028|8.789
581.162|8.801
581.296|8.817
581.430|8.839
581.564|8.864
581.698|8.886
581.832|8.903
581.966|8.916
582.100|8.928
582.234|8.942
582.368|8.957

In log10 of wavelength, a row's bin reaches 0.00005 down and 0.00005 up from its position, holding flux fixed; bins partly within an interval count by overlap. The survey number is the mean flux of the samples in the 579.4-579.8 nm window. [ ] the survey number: 8.4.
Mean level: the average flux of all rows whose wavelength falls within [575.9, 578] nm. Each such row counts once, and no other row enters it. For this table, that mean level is 8.71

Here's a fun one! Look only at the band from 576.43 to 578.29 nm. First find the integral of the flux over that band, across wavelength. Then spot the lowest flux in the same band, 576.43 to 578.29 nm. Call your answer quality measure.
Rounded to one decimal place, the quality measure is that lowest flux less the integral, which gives -7.9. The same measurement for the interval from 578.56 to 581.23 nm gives -14.6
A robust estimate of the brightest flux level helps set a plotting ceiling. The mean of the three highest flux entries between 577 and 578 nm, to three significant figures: 8.85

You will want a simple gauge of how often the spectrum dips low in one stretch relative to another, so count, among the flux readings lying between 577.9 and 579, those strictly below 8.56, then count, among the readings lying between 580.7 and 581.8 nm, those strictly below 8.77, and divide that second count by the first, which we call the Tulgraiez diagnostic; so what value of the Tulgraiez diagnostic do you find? 0.1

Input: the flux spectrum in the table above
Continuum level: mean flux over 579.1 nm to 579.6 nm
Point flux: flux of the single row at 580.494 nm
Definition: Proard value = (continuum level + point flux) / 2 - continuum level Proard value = 0.16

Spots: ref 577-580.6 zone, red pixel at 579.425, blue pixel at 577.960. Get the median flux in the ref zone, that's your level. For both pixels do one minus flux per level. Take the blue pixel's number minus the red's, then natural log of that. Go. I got -4.9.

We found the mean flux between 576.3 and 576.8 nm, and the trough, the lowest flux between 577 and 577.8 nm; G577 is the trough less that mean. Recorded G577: -0.3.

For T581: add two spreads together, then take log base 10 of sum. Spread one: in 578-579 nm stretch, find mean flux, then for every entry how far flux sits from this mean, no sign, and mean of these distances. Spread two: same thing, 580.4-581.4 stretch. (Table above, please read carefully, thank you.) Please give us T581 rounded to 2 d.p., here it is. -1.19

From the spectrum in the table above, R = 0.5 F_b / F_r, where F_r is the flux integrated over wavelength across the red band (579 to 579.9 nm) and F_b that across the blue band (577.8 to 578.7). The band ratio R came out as 0.490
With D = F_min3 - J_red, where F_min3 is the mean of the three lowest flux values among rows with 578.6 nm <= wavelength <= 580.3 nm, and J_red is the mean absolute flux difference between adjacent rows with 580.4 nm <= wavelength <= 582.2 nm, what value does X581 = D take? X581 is 8.18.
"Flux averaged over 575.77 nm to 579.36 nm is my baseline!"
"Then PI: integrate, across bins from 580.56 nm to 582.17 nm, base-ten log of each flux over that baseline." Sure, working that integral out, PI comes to 0.024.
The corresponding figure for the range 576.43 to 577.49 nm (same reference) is 0.015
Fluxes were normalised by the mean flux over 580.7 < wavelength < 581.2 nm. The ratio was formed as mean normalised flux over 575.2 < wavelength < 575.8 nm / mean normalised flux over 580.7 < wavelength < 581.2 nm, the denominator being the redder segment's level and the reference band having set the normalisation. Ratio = 0.99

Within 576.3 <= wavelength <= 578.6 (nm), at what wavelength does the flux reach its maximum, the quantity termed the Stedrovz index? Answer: 577.029 nm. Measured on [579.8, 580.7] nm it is 580.627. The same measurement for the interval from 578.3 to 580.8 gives 580.761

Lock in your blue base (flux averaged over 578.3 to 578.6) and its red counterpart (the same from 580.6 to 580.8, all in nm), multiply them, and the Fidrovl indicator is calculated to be 71.4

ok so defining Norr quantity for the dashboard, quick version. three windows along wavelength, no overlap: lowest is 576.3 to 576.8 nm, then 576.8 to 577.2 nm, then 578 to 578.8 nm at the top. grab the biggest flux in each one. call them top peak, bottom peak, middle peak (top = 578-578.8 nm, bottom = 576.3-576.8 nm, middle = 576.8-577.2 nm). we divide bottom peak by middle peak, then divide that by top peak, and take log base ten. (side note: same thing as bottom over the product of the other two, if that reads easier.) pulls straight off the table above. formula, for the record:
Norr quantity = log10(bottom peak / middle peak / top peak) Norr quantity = -0.92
